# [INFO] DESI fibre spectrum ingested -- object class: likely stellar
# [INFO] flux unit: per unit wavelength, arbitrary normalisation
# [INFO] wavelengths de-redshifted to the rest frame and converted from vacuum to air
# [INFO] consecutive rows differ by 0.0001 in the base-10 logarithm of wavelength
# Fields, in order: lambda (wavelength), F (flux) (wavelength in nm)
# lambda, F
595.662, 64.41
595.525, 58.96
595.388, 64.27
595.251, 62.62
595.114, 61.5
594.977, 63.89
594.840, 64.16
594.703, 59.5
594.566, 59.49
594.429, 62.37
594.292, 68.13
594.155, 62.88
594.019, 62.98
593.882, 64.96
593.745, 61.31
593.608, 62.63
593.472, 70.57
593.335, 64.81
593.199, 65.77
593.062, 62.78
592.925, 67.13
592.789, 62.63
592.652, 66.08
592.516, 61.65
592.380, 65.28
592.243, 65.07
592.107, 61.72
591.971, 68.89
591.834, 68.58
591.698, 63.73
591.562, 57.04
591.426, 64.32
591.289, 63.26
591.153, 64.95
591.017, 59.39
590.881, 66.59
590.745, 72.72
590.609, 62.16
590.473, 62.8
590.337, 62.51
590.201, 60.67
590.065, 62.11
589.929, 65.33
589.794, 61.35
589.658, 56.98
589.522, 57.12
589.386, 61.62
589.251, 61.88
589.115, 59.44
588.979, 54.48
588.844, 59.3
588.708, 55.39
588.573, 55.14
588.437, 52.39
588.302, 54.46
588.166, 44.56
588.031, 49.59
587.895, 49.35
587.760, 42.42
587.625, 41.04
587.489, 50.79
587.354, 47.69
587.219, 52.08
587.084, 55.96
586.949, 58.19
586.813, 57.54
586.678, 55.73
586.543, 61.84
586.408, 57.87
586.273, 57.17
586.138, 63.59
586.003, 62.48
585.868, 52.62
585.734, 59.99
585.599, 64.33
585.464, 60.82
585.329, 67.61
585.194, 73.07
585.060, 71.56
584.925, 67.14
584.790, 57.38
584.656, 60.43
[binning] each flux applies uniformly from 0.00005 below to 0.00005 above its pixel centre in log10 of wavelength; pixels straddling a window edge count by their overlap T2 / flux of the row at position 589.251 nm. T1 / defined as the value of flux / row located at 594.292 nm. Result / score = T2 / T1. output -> 0.91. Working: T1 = 68.13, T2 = 61.88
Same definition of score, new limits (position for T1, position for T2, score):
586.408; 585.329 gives 1.17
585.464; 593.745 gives 1.01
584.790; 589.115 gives 1.04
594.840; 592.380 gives 1.02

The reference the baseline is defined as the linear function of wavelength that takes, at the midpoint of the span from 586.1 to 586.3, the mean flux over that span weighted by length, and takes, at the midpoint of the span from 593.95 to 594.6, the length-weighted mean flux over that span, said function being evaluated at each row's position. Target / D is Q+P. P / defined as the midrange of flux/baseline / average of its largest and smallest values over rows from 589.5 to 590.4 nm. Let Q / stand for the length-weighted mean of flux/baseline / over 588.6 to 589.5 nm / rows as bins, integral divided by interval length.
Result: 1.94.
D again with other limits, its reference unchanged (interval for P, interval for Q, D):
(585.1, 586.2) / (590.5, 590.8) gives 2.11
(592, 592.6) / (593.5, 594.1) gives 2.02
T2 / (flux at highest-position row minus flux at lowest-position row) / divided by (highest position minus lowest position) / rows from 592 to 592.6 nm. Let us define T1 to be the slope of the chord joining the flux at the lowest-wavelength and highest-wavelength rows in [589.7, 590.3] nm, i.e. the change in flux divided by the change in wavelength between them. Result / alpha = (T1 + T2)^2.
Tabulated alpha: 3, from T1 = -1.7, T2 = 0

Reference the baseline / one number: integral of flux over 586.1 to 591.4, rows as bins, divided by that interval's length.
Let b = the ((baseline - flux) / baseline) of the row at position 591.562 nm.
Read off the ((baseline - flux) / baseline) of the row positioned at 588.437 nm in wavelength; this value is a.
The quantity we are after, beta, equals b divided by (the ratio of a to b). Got 0.00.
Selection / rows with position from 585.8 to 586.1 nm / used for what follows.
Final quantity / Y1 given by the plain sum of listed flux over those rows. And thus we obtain 115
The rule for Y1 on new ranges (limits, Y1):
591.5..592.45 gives 450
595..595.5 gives 188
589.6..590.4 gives 369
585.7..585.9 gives 113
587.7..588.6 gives 348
